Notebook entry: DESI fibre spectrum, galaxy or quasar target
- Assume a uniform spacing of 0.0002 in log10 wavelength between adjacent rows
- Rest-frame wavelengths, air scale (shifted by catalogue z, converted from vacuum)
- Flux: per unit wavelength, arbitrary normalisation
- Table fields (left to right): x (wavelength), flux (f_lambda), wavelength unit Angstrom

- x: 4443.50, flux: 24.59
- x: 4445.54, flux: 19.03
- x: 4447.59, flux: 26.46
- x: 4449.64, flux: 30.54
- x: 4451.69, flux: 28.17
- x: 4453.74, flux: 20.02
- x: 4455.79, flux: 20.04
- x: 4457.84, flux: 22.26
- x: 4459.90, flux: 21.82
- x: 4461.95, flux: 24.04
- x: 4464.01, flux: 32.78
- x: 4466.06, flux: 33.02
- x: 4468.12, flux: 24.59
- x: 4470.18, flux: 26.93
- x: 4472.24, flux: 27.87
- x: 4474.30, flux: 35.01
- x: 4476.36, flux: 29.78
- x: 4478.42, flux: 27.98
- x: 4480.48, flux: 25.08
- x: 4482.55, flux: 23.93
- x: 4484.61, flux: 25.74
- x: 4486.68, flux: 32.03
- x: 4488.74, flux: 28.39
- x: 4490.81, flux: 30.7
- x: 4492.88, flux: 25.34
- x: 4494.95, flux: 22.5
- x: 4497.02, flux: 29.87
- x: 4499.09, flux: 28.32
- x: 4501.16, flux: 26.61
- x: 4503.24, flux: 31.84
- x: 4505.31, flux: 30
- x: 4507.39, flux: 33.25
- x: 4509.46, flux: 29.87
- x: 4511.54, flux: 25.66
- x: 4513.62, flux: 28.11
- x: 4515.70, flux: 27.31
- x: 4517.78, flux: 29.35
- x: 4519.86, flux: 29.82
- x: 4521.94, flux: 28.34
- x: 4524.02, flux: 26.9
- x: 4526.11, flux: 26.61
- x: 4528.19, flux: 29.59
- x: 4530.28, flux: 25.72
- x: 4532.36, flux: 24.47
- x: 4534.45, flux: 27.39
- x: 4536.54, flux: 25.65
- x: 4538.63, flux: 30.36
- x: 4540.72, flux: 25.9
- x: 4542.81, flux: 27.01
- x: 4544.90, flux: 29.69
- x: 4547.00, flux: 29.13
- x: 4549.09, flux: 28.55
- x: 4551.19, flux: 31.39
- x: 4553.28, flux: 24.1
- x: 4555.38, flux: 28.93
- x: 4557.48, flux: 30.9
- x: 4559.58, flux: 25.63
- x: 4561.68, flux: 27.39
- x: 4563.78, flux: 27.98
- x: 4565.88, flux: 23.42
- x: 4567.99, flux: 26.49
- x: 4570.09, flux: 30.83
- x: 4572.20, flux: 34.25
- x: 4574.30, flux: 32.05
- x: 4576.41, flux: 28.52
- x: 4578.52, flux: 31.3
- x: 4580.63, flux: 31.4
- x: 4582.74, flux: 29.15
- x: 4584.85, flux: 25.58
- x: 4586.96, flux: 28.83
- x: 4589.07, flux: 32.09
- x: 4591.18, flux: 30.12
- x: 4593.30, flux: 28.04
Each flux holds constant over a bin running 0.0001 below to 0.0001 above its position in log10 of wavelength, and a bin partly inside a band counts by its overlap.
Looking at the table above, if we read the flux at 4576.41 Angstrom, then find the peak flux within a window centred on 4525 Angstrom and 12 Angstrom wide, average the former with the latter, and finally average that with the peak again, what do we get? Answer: 29.5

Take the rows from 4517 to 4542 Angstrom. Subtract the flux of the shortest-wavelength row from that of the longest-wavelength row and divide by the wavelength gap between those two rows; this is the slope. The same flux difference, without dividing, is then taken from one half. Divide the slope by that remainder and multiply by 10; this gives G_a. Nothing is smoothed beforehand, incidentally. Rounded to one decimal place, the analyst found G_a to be -0.4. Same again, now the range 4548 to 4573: -0.5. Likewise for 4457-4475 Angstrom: -0.6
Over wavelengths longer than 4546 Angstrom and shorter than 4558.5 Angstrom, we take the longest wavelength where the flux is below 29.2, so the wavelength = 4555.38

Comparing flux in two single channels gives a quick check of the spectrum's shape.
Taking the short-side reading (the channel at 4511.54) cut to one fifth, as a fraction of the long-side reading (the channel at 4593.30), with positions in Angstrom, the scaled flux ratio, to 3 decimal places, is 0.183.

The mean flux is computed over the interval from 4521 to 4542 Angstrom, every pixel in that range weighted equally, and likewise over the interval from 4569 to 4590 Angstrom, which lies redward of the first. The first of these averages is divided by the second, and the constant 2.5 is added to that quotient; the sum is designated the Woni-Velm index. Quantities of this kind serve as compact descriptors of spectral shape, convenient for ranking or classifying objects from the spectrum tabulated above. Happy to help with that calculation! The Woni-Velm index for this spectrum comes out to 3.39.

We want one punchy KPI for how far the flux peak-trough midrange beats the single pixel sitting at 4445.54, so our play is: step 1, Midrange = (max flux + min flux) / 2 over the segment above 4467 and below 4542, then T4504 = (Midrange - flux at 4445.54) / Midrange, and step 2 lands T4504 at 0.34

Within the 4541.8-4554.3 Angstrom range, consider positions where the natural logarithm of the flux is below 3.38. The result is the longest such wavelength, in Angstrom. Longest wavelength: 4553.28 Angstrom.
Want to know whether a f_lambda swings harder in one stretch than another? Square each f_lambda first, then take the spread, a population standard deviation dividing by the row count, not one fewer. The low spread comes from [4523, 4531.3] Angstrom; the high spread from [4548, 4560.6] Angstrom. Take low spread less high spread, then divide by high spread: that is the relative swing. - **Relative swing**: -0.45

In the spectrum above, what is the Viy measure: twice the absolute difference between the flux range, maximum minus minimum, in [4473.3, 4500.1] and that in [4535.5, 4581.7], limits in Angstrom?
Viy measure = 3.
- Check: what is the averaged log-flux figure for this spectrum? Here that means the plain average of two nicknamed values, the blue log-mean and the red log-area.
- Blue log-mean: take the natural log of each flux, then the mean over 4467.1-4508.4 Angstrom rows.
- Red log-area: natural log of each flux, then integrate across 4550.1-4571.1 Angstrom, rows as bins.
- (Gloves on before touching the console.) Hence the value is 36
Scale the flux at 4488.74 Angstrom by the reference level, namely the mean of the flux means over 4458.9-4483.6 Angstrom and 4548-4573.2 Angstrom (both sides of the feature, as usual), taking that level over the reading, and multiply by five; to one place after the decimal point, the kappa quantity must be 4.9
